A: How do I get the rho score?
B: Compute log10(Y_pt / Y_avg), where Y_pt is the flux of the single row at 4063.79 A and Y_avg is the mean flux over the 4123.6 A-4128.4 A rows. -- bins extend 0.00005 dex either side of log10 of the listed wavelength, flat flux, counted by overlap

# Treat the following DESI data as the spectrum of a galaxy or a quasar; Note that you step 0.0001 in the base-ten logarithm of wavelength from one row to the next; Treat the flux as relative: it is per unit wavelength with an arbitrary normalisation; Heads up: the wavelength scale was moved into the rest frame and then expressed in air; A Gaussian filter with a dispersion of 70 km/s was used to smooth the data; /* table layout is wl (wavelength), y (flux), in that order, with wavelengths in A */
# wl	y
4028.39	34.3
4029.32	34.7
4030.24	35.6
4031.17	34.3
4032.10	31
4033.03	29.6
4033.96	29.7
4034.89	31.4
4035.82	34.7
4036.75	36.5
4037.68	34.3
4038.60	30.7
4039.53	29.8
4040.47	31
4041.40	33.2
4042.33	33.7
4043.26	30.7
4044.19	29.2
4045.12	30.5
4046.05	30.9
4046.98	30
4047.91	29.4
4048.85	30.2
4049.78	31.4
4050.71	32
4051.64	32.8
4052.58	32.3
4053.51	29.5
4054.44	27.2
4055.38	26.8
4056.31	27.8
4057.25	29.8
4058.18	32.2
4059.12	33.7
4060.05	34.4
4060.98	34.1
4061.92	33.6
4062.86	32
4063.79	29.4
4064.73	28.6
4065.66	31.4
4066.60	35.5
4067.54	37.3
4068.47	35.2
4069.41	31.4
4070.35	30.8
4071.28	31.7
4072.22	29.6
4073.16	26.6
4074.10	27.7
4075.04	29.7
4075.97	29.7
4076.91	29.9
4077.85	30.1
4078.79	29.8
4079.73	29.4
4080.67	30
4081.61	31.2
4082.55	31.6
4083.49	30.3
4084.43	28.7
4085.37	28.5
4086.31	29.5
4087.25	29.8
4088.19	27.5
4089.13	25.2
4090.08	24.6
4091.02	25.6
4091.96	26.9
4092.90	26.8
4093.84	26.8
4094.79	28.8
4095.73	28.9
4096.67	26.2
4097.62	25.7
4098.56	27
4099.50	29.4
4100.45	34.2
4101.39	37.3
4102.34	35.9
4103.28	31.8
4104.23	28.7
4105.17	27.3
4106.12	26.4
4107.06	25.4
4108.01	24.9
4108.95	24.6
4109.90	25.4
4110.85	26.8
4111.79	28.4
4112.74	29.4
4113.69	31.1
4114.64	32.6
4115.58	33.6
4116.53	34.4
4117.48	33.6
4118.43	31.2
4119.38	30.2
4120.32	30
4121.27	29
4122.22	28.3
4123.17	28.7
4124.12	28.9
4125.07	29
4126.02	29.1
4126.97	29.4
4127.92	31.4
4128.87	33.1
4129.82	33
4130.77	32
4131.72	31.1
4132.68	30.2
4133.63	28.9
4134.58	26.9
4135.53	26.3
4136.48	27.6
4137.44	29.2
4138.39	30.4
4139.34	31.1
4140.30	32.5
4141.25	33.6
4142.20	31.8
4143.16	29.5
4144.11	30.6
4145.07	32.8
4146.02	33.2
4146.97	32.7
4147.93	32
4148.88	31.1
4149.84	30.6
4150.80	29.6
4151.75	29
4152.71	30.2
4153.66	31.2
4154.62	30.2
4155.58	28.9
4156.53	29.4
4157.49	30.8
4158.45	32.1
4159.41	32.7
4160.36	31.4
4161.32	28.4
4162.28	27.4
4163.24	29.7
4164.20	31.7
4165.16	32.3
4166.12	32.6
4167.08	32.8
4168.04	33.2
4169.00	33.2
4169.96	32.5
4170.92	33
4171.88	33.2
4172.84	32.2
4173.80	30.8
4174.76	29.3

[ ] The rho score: -0.002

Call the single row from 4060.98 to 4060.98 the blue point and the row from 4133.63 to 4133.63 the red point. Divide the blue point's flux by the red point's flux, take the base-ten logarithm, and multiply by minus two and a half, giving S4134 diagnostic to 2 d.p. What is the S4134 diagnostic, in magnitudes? -0.18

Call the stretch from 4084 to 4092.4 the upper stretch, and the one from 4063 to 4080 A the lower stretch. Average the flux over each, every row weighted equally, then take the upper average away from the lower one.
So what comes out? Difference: 3.4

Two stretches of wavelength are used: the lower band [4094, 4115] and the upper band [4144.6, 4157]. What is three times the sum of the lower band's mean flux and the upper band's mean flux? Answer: 179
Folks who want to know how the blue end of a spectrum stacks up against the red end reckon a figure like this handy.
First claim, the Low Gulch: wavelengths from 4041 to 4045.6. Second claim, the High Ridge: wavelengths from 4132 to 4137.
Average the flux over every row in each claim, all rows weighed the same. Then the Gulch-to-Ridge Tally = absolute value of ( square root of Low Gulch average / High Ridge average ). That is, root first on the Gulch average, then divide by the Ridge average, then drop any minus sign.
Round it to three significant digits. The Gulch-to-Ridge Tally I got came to 0.200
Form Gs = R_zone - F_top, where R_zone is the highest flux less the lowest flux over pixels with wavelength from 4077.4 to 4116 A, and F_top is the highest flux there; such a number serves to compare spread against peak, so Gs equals -24.6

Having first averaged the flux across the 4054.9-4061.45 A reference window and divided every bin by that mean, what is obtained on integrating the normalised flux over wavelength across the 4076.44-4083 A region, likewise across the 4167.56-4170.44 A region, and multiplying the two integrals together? 19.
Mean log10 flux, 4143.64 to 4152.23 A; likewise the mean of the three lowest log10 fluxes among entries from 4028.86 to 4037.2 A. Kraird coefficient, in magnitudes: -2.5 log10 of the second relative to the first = 0.012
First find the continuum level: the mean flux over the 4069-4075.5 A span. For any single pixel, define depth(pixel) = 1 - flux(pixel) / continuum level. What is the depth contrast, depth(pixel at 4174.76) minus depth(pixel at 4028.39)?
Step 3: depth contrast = 0.17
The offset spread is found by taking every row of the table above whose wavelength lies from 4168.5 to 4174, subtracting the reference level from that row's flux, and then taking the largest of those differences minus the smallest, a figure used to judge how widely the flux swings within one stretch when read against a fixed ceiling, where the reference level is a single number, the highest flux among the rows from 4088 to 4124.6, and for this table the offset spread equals 2.4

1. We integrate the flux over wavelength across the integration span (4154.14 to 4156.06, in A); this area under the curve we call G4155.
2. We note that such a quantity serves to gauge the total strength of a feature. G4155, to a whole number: 57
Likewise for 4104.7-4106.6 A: 51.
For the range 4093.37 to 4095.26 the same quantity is 52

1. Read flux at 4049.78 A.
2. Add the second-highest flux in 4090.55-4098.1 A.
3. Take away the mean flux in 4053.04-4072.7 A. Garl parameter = 29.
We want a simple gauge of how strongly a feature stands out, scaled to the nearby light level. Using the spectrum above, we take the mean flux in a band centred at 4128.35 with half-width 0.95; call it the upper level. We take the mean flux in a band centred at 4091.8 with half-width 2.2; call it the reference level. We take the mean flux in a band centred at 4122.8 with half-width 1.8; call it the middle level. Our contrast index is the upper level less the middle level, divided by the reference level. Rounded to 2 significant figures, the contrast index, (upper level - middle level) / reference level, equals 0.13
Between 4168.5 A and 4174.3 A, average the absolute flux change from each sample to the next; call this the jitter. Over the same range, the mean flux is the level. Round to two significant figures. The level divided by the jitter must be 43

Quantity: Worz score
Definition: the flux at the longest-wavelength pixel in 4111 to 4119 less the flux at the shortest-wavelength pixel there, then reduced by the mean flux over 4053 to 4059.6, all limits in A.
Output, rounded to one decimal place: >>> -26.8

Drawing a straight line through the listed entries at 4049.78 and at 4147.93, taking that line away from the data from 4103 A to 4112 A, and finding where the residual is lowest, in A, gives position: 4108.95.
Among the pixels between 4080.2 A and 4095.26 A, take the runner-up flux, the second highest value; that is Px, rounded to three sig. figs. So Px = 31.2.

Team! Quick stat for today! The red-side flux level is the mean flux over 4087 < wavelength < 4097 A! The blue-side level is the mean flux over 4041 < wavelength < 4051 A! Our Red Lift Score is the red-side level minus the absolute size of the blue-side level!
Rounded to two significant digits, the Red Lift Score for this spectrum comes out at -4.0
